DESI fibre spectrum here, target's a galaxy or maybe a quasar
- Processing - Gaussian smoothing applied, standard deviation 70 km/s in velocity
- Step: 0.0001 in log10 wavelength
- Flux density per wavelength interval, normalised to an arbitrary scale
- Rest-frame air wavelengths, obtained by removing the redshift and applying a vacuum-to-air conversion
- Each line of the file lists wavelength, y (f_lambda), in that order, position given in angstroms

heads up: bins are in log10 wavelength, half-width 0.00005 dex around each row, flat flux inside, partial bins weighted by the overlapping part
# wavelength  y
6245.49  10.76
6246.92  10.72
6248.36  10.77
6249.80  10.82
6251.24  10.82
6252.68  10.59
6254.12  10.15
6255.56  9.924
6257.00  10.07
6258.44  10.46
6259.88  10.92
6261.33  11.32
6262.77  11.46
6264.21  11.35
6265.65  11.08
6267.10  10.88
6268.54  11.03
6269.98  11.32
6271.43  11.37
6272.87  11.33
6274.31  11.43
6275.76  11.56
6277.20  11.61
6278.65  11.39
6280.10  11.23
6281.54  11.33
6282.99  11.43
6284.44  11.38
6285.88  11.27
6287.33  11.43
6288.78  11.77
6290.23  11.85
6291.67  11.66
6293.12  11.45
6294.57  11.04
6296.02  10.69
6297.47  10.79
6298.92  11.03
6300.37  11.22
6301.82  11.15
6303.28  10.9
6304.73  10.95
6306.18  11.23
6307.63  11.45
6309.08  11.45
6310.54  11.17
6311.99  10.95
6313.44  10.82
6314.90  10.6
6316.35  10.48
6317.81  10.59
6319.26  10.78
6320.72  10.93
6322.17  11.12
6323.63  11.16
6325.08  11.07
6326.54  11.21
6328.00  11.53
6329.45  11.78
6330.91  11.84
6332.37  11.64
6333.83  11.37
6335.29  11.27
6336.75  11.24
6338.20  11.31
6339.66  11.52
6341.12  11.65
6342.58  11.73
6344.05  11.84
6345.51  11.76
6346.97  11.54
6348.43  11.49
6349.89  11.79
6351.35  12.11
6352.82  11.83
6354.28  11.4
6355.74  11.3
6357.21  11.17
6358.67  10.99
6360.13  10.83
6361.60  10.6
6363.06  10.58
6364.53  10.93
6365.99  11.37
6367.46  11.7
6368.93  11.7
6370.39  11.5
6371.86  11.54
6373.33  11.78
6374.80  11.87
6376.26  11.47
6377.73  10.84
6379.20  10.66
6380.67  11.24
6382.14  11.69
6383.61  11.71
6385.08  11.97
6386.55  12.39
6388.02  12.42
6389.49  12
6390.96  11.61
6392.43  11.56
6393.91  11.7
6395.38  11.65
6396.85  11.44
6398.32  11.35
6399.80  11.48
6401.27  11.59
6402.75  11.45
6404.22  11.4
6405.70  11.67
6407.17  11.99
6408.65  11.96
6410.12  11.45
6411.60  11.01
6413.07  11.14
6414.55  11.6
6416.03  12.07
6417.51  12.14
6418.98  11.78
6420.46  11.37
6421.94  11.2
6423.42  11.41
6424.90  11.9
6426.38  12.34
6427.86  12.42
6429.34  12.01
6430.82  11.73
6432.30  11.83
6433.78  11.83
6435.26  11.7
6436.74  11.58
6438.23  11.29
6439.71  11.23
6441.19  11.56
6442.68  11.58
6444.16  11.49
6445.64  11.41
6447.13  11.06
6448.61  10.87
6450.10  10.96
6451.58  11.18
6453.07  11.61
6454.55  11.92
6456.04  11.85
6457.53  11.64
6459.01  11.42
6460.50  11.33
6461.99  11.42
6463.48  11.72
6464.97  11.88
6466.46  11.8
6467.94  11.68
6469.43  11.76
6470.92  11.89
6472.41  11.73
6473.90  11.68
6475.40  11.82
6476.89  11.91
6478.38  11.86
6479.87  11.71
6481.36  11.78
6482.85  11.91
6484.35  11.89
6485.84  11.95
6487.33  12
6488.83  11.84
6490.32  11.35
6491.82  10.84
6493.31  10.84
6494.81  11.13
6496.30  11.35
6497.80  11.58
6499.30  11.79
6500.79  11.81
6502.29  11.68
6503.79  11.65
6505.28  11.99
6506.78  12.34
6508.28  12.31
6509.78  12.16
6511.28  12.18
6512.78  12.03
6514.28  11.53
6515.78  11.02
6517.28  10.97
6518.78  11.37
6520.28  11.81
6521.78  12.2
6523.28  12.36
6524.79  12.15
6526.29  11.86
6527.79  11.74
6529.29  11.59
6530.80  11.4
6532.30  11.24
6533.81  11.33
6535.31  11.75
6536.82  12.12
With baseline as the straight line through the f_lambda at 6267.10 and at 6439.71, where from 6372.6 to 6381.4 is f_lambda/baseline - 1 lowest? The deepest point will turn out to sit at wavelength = 6379.20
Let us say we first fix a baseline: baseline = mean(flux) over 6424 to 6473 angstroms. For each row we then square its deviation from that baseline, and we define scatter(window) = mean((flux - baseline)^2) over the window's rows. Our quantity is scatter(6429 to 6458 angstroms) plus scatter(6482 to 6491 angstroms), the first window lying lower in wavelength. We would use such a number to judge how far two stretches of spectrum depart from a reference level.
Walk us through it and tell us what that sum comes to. 0.20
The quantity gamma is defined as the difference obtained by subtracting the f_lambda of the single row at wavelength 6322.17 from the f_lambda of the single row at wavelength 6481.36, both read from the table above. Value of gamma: 0.66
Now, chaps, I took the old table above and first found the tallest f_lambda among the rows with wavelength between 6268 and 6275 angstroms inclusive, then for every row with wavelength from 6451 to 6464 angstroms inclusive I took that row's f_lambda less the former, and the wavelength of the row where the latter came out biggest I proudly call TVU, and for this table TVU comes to 6454.55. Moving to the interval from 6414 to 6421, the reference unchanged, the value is 6417.51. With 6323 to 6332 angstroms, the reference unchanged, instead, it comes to 6330.91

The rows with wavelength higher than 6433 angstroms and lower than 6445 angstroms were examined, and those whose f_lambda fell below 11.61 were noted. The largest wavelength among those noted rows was 6444.16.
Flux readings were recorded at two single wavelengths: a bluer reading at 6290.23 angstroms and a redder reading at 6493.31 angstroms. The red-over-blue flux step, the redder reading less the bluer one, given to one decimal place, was -1.0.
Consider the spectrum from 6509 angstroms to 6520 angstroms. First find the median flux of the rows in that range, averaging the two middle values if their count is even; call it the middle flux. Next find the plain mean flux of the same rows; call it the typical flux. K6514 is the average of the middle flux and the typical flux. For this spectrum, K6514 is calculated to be 11.6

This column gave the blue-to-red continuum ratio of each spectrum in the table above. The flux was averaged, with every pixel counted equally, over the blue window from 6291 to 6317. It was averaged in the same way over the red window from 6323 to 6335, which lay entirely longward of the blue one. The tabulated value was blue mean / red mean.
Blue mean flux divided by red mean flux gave 0.966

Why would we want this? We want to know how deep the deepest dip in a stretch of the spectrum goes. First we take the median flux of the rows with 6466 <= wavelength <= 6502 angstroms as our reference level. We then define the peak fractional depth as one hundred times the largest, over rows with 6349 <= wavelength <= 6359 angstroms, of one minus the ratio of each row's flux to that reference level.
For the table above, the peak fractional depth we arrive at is 6.7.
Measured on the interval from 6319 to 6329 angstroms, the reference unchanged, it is 8.5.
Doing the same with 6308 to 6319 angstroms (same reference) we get 11.1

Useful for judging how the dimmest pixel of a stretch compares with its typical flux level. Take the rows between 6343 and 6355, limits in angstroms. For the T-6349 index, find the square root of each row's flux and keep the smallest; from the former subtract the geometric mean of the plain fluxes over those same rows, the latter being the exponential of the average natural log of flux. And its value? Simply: -8.34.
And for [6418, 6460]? -8.27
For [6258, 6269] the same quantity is -7.82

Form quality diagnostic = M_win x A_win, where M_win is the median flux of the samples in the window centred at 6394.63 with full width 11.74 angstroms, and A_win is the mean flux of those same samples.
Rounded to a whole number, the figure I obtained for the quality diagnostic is 134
